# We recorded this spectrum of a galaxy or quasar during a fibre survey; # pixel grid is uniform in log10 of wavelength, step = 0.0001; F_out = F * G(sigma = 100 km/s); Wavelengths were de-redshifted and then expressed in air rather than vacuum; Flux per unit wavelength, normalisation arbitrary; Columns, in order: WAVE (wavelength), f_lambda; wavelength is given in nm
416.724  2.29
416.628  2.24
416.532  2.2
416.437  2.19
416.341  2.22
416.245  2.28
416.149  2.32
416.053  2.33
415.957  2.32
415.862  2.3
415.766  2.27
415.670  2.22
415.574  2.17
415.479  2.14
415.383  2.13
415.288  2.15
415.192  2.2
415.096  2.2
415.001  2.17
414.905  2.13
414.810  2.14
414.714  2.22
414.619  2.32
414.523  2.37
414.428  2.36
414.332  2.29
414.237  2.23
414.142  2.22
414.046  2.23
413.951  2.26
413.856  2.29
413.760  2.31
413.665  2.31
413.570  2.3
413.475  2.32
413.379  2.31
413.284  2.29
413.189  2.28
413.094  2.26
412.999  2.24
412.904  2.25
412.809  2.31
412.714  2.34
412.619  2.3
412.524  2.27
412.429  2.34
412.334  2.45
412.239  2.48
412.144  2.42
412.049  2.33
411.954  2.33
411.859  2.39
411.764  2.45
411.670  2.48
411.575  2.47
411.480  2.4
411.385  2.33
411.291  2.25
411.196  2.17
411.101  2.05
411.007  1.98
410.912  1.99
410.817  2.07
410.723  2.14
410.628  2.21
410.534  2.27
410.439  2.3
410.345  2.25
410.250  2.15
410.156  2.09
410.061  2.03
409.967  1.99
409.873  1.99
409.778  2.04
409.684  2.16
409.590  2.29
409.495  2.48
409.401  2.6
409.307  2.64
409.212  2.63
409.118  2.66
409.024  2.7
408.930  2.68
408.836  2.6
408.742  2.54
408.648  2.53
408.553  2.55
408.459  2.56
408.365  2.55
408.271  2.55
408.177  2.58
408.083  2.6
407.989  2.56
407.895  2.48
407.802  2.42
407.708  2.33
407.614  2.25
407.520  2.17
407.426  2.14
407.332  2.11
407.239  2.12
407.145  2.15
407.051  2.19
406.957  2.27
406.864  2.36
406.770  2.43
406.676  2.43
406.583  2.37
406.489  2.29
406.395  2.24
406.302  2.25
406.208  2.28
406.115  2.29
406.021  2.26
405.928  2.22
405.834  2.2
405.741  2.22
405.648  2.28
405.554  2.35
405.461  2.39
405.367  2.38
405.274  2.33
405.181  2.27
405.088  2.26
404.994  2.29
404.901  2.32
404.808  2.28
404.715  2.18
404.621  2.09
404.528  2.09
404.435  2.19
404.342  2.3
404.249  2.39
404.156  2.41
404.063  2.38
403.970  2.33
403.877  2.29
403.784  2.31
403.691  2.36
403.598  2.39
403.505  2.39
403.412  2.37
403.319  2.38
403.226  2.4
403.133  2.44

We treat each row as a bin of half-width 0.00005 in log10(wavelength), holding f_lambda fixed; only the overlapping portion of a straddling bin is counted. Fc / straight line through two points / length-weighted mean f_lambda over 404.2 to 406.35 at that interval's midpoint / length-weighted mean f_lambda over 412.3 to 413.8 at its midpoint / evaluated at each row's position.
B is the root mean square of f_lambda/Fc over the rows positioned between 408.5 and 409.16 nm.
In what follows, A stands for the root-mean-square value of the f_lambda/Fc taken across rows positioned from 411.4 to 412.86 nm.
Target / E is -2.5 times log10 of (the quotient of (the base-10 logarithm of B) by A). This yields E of 3.1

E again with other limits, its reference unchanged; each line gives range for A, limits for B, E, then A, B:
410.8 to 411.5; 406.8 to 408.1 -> 5.8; 0.94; 1.01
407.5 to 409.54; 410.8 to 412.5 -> 7.3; 1.11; 1.00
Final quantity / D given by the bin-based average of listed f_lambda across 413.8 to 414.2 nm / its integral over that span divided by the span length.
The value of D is 2.25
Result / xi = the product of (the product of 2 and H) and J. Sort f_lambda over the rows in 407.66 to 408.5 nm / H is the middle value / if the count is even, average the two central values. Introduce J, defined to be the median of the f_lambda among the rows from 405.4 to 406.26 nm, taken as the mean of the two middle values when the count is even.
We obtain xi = 11.6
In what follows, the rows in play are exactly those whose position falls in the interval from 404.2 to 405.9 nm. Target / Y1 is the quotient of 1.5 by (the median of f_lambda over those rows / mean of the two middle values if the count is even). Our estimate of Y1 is 0.658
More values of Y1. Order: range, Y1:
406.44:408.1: 0.649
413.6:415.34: 0.673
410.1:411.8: 0.673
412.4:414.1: 0.654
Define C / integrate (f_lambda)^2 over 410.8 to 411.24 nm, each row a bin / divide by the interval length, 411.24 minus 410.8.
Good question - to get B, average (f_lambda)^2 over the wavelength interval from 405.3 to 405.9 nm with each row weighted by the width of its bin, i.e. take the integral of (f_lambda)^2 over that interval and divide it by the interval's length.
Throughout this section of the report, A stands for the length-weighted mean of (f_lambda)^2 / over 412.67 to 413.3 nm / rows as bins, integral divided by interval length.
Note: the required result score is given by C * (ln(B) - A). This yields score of -14.9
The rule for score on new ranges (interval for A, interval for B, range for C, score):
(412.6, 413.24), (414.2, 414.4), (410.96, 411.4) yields -16.5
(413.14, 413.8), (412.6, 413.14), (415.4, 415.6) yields -16.9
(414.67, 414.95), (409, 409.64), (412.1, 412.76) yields -15.7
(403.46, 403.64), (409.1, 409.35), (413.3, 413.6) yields -20.1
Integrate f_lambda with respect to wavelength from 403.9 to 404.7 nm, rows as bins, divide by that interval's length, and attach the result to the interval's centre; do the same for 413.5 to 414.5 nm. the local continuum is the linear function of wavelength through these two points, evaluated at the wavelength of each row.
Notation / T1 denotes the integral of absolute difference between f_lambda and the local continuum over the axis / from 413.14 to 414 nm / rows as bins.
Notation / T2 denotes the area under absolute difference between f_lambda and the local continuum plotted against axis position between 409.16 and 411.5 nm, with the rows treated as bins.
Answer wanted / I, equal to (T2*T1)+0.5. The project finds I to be 0.507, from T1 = 0.02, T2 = 0.41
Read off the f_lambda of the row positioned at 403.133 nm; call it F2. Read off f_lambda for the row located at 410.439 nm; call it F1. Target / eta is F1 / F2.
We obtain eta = 0.94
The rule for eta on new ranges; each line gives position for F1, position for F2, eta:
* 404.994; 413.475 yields 0.99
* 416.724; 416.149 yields 0.99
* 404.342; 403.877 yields 1.00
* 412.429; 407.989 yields 0.91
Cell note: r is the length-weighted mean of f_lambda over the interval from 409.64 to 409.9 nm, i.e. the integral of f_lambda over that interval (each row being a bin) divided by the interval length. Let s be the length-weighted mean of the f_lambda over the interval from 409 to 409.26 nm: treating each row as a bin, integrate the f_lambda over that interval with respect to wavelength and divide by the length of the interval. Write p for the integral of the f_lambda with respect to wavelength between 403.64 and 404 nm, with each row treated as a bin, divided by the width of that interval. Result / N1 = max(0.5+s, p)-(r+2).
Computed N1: -0.91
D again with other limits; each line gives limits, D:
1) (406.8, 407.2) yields 2.25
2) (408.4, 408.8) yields 2.54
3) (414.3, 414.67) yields 2.33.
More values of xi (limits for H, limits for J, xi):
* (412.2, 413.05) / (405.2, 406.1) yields 10.5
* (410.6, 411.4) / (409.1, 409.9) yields 10.6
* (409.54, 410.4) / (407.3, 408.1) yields 9.7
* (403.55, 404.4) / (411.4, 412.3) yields 11.4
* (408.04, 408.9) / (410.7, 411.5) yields 10.9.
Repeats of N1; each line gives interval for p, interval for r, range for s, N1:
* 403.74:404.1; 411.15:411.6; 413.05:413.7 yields -1.52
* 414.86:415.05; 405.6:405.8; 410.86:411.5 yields -1.59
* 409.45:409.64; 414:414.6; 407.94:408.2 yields -1.21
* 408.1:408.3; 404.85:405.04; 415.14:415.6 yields -1.65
